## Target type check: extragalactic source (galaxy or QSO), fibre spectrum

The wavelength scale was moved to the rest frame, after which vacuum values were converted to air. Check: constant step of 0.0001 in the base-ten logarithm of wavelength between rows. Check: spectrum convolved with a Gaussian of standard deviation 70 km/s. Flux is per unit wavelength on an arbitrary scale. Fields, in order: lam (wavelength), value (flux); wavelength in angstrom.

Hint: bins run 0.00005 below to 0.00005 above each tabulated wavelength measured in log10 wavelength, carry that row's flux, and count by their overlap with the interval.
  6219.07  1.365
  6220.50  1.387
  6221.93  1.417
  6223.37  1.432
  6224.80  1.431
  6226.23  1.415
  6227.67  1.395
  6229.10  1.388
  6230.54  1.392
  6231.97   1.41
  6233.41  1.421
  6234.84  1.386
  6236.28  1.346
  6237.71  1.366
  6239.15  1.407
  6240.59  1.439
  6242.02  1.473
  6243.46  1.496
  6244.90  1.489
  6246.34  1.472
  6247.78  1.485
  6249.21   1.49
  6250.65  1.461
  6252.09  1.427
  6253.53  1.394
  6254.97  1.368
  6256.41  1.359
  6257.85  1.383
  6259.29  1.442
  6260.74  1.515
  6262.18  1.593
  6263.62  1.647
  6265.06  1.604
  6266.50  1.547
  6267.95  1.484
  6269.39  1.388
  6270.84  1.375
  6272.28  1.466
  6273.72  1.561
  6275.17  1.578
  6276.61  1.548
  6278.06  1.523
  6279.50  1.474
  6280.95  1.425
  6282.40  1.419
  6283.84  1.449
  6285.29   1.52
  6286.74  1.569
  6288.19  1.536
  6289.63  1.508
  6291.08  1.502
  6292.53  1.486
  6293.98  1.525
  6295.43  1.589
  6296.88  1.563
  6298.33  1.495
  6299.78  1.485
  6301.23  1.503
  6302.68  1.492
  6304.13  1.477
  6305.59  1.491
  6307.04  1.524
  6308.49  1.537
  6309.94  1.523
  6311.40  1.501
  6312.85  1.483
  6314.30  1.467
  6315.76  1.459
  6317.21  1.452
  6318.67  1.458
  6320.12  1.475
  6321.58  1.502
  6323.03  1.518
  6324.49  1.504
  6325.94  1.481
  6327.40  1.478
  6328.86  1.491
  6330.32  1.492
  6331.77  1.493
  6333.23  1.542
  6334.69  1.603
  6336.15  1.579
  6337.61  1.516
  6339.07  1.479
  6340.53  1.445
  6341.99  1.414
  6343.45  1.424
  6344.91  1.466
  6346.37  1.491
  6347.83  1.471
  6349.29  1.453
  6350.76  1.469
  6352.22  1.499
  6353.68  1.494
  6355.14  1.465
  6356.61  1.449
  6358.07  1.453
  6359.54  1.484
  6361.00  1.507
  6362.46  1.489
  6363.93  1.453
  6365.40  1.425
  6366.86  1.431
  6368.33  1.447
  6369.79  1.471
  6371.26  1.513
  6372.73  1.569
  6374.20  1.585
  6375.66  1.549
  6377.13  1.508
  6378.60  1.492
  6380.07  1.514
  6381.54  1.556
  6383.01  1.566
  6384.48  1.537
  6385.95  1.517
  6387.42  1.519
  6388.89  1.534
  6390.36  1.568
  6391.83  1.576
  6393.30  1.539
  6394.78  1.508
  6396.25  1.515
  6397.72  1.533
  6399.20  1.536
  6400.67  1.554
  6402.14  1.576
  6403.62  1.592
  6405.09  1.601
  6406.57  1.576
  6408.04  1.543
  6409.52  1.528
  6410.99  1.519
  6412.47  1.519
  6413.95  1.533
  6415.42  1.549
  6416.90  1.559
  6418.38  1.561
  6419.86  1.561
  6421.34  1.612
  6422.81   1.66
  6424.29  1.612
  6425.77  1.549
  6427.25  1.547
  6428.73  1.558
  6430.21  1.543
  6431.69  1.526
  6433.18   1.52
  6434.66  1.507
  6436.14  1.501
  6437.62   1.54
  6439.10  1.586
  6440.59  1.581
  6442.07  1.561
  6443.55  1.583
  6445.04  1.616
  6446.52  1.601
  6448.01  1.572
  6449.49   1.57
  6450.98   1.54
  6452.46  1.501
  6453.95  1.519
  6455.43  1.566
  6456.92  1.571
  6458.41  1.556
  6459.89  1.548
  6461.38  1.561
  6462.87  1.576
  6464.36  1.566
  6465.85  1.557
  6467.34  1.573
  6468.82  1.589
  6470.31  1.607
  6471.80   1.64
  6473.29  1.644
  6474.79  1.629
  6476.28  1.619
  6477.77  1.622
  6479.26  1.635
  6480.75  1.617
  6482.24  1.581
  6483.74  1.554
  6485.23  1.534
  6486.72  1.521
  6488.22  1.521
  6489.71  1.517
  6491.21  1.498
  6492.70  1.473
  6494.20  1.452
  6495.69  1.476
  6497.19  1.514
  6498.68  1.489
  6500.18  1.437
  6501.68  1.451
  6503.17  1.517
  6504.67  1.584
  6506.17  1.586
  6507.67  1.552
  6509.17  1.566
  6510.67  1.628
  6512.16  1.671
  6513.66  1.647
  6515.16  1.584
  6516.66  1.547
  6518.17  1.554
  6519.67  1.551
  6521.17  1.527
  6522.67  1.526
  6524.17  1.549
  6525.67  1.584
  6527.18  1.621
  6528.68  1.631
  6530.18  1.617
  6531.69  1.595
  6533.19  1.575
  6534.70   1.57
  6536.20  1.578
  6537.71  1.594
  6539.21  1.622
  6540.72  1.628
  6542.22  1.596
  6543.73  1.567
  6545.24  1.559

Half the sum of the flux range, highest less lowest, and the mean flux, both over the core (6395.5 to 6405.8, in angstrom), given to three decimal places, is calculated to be 0.822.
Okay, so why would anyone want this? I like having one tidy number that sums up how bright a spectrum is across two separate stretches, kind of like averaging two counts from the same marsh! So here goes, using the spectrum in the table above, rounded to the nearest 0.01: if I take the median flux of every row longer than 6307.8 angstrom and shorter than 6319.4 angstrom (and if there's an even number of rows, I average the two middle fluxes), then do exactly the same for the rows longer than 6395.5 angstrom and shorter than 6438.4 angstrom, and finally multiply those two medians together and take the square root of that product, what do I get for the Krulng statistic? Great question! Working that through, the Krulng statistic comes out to 1.51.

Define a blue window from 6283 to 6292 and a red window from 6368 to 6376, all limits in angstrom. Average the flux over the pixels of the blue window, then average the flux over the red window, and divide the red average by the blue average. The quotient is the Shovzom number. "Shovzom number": 1.01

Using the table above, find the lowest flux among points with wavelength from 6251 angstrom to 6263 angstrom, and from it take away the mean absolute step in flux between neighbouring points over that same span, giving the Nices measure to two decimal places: 1.32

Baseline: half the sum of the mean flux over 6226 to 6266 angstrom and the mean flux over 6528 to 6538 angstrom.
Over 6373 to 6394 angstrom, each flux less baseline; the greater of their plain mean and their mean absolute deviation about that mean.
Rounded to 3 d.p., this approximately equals 0.023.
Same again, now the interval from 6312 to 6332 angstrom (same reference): 0.015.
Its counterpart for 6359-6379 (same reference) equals 0.038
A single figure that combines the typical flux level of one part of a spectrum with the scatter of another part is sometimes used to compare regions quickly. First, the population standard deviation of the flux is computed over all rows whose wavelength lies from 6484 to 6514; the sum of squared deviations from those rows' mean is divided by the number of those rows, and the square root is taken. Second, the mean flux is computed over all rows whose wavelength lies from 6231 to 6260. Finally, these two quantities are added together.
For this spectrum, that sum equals 1.49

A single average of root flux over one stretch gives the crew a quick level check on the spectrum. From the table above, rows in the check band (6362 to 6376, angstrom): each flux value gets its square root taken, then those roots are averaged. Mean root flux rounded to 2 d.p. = 1.22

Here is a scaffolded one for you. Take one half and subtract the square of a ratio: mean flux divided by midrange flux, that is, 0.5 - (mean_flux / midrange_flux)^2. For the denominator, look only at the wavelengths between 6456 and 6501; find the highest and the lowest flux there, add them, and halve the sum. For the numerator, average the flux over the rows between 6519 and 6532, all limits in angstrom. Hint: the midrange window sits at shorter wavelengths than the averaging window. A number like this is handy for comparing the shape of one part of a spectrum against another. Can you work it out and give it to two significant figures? -0.55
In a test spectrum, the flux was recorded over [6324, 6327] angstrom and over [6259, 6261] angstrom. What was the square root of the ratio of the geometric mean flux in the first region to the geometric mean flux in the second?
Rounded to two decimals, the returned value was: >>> 1.00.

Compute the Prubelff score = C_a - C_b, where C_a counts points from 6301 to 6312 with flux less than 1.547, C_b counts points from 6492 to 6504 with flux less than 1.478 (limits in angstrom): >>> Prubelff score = 3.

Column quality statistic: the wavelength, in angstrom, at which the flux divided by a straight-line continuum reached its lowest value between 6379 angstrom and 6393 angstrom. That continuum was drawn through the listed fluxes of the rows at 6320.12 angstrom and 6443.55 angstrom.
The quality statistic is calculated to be 6385.95 angstrom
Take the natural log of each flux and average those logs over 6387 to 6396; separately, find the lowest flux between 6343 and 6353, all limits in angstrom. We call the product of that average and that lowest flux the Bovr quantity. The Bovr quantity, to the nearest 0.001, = 0.615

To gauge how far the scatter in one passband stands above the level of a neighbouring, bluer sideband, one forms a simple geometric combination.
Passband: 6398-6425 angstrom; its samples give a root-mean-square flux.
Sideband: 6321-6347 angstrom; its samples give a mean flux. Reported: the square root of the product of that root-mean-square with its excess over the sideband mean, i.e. 0.33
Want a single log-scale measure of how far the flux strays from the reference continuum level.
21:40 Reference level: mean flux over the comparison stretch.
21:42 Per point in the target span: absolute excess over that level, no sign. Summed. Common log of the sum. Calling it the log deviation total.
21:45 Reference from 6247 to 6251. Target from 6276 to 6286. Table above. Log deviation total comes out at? -0.5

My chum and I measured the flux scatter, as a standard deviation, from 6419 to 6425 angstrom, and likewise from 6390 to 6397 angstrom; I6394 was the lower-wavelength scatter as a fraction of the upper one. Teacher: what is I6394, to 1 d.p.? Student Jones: 0.8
